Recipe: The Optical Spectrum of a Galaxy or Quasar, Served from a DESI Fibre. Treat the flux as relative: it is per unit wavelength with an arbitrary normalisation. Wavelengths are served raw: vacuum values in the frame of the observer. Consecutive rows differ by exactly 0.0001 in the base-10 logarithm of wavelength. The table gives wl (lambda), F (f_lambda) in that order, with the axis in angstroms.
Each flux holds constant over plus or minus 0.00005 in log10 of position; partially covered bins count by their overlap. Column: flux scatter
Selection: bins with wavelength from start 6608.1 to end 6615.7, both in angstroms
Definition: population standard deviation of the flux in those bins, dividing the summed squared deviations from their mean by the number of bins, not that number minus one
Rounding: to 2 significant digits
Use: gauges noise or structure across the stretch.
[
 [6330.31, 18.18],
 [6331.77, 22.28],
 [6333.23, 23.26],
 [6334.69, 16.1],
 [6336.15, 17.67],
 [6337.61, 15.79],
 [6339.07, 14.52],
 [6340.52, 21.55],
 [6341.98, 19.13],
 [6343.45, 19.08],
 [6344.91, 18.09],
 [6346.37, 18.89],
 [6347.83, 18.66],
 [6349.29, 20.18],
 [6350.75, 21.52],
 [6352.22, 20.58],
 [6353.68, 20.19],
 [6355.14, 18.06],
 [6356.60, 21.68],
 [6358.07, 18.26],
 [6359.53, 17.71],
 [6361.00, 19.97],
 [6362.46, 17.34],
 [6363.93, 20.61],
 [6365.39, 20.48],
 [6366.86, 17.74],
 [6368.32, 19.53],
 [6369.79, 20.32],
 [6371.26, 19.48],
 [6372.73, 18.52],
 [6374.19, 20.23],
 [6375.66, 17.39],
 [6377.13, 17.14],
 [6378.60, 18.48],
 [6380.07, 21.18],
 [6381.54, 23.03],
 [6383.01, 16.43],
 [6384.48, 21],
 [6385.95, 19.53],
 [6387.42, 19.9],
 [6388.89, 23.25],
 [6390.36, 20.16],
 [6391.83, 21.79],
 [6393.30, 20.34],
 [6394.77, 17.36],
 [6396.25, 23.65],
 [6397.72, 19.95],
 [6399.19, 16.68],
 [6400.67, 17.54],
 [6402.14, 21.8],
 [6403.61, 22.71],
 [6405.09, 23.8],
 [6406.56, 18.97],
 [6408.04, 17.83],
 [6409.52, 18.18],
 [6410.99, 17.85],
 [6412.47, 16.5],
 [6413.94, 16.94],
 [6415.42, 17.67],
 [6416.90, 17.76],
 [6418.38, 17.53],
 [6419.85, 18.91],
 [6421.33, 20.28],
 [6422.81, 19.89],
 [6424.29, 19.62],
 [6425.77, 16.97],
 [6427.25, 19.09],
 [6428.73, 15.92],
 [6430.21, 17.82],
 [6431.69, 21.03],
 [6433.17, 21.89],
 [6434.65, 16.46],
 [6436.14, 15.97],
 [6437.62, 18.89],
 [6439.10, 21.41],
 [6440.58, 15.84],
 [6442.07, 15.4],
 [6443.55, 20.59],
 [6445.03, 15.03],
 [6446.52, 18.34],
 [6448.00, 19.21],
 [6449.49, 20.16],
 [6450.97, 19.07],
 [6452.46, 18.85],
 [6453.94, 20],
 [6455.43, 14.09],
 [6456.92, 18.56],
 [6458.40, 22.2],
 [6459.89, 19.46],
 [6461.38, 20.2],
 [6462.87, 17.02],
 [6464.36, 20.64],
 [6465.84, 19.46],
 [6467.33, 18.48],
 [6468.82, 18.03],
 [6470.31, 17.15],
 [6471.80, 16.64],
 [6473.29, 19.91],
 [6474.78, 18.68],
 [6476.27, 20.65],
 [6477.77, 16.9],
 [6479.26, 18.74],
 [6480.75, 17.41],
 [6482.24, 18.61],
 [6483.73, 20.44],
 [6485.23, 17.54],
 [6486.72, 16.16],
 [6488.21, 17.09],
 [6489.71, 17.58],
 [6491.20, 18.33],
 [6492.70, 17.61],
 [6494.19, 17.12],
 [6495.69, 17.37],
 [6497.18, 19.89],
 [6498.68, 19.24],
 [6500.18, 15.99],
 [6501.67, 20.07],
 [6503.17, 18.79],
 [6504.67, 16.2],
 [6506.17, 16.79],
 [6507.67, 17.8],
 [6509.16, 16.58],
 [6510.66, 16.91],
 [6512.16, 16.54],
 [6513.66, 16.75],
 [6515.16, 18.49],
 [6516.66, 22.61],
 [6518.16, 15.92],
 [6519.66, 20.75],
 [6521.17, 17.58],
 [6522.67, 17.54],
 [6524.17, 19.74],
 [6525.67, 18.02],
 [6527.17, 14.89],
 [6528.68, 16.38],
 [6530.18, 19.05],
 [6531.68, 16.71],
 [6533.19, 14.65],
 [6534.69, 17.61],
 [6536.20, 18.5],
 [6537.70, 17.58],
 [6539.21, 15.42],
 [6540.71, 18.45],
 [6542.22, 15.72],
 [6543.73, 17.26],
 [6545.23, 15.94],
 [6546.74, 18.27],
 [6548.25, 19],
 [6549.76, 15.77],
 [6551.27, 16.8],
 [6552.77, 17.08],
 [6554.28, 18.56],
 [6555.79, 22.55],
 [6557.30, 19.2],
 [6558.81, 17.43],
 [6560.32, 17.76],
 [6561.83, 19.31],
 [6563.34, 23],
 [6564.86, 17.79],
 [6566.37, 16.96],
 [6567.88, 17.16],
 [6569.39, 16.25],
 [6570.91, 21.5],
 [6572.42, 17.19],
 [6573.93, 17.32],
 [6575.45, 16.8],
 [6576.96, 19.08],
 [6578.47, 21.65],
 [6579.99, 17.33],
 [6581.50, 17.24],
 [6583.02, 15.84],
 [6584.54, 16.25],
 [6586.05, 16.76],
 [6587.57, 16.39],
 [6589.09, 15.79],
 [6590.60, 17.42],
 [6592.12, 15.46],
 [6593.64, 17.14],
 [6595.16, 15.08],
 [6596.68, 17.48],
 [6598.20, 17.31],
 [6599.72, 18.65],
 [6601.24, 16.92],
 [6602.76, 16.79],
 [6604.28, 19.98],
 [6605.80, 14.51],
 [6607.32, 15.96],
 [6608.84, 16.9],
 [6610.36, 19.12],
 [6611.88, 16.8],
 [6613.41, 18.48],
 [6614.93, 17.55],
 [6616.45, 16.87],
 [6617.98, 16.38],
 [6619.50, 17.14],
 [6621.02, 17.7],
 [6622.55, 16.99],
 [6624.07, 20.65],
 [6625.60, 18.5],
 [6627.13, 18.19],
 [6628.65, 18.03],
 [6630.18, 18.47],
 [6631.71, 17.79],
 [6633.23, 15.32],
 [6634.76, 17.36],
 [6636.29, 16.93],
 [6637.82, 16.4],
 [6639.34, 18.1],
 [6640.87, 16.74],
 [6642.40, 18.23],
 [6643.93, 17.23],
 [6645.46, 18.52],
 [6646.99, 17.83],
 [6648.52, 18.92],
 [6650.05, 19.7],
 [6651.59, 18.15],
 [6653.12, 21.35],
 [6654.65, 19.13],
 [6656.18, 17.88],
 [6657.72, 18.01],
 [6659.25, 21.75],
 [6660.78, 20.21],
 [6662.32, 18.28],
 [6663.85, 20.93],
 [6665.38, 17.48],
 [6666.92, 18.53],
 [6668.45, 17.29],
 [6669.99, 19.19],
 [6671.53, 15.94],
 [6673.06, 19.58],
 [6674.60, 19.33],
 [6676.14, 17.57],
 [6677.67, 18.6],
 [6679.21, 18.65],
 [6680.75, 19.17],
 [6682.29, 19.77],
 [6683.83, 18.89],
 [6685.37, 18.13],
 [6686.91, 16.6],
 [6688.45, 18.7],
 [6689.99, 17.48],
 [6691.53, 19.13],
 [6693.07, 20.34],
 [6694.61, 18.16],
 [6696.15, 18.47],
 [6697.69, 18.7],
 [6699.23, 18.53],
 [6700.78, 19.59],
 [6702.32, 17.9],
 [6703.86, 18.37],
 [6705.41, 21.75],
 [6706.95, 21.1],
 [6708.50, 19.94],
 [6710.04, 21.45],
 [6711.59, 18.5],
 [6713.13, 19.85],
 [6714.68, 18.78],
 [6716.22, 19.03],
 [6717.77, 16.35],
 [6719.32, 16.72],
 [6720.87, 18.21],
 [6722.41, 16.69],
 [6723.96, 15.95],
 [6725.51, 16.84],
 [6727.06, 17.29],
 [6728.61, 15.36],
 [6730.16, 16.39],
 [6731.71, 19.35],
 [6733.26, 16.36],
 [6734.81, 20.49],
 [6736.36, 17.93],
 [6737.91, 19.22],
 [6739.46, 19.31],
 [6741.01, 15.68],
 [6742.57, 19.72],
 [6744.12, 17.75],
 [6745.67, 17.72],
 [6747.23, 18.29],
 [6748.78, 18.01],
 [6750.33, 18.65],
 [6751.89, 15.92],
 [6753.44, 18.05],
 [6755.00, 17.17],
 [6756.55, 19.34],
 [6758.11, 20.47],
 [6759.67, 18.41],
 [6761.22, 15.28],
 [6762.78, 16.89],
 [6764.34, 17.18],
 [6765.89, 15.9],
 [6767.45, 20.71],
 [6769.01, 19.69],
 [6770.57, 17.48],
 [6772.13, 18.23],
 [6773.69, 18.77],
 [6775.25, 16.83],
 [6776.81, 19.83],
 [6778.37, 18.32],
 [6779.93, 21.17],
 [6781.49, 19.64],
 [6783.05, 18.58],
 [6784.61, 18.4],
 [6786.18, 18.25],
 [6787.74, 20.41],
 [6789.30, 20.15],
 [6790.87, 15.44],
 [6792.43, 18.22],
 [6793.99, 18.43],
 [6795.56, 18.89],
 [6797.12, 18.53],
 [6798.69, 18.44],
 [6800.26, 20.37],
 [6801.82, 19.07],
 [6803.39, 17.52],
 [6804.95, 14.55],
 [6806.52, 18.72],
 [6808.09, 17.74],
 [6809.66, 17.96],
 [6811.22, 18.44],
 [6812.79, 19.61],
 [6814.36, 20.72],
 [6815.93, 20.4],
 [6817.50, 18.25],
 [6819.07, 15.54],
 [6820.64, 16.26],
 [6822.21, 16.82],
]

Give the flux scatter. 0.90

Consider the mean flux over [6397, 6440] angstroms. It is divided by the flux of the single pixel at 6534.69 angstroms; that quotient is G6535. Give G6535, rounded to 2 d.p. 1.07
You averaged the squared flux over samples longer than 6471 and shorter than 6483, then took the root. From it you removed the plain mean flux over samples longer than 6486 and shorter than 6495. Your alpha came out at 1.17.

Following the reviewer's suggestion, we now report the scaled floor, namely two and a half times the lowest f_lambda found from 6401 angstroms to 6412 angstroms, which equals 44.6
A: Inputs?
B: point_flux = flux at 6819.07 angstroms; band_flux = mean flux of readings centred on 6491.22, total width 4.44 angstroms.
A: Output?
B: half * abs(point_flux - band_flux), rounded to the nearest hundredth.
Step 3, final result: 1.15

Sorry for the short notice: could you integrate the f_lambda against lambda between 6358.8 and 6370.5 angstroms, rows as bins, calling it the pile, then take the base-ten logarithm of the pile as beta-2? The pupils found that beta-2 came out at 2.4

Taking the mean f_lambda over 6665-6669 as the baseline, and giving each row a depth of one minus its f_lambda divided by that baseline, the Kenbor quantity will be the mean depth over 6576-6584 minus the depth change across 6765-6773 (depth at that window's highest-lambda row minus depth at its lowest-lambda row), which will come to 0.11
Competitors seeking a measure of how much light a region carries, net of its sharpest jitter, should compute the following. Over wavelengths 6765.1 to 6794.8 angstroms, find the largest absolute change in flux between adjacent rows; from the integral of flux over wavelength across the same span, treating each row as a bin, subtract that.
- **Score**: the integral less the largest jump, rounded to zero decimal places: 549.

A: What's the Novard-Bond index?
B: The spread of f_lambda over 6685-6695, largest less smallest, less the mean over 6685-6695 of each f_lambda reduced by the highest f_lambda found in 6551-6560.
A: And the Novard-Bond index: 7.9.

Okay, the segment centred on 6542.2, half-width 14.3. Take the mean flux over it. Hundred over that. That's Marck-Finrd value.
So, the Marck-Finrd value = 5.7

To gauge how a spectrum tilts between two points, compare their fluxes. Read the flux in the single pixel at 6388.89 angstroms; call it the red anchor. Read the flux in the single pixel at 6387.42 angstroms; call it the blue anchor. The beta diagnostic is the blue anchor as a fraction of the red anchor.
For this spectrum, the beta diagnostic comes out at 0.86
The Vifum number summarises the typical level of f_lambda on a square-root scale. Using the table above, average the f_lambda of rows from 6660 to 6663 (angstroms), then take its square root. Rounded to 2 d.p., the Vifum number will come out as 4.39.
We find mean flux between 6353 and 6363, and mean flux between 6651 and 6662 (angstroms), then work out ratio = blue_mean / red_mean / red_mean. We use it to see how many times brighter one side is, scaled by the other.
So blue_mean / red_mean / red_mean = 0.050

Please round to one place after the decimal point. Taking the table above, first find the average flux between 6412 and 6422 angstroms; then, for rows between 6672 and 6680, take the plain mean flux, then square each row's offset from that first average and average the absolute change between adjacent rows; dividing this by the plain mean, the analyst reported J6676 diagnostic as 0.0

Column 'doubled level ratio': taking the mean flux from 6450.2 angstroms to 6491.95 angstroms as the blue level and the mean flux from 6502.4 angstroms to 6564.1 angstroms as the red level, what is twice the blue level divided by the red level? 2.08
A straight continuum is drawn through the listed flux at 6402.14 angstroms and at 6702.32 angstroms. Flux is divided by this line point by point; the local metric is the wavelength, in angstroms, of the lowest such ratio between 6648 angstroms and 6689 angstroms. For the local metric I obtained 6671.53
